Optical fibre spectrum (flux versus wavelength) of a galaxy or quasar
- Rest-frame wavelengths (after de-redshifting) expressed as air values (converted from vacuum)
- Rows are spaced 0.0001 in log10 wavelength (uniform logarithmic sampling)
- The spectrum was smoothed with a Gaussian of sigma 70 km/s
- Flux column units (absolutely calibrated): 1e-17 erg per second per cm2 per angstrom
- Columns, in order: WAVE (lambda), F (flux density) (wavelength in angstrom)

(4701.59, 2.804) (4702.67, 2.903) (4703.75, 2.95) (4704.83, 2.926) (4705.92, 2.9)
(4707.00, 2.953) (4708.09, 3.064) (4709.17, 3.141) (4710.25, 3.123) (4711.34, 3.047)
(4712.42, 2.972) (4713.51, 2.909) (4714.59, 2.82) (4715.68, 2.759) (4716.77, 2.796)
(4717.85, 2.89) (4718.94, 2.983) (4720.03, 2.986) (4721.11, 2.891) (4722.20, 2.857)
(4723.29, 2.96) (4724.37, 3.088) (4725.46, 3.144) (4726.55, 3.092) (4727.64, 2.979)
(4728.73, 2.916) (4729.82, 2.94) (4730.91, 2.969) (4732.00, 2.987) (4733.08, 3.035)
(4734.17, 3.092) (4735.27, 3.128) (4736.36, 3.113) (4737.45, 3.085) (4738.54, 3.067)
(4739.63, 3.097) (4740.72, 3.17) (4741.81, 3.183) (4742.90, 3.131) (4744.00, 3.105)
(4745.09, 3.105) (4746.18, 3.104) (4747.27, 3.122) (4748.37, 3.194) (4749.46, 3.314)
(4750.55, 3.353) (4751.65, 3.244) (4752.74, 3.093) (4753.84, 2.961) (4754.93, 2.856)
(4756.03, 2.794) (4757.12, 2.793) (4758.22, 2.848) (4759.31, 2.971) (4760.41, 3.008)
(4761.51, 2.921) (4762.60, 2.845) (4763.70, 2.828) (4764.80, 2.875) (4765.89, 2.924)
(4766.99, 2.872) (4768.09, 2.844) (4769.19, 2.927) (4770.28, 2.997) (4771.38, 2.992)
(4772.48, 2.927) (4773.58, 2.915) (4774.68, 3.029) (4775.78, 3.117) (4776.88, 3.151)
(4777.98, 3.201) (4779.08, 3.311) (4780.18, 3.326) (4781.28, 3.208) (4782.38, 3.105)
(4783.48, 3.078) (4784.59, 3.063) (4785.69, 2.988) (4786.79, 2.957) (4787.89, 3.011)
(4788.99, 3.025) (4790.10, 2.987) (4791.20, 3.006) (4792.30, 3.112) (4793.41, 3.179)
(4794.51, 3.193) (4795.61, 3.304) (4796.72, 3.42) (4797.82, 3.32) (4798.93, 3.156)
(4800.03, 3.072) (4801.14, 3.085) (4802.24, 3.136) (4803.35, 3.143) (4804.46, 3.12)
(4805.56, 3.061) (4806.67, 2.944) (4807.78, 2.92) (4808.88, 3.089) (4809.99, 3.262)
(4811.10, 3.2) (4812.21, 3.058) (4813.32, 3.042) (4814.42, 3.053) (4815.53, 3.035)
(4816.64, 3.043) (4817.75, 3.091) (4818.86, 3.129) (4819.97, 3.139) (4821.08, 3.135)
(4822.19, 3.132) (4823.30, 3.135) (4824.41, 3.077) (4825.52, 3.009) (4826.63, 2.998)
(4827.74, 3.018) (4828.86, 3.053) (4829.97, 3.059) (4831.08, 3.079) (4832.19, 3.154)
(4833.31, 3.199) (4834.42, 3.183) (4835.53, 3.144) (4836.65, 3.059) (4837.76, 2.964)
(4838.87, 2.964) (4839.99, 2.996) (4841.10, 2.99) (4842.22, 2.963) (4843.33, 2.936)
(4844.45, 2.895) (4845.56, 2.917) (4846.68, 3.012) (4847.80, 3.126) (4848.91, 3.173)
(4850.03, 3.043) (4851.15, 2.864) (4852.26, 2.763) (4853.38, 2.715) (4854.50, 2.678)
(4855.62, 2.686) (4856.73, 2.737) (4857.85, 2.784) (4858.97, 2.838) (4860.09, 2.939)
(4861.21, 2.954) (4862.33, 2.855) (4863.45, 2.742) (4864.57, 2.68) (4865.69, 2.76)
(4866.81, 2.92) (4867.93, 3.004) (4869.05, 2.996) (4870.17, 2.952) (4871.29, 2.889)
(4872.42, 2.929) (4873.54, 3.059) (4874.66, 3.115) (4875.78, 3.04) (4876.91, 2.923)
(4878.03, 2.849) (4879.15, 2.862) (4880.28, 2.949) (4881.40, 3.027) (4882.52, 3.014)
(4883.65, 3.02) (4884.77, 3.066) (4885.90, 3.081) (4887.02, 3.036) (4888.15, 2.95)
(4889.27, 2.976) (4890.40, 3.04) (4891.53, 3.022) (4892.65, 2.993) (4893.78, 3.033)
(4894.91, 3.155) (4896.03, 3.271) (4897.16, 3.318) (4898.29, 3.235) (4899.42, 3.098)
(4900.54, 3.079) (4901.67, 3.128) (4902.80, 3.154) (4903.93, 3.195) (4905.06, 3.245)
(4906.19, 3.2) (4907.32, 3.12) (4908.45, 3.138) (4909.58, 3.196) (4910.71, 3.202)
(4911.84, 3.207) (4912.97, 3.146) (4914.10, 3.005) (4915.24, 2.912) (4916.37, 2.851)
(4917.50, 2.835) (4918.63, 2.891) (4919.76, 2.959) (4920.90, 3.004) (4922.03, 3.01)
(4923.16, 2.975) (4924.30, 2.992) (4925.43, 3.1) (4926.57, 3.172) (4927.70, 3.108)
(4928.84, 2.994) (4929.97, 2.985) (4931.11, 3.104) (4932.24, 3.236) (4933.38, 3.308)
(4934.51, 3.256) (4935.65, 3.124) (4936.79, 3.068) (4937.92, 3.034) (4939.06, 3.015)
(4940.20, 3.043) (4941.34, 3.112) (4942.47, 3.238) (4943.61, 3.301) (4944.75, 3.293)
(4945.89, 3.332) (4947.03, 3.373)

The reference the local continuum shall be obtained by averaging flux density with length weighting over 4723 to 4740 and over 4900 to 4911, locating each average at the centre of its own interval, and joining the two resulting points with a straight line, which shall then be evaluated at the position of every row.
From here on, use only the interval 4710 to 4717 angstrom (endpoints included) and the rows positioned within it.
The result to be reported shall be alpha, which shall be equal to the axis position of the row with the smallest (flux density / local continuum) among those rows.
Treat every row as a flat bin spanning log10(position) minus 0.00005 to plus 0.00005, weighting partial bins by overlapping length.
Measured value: 4715.68 angstrom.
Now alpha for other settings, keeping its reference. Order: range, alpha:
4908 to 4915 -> 4914.10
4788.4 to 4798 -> 4790.10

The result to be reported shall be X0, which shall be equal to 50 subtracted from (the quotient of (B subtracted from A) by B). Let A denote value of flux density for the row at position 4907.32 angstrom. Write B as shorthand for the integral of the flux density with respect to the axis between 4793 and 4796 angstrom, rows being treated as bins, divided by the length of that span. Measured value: -50.0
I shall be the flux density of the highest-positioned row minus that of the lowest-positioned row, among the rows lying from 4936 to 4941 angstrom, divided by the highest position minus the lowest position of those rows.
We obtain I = -0.007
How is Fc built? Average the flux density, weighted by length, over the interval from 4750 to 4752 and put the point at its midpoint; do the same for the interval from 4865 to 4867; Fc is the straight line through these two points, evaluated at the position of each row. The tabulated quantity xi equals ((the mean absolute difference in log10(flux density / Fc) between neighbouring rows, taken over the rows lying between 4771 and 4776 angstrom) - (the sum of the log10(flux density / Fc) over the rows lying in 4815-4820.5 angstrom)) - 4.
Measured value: -4.04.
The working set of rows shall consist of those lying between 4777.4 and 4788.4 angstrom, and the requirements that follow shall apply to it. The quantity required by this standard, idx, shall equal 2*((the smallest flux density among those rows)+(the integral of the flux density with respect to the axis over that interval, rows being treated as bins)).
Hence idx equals 75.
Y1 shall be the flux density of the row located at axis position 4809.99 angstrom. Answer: 3.262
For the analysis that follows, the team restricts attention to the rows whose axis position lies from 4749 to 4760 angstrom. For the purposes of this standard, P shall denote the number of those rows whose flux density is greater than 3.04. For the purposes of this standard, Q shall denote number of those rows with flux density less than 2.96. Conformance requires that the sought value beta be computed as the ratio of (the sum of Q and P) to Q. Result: 2.0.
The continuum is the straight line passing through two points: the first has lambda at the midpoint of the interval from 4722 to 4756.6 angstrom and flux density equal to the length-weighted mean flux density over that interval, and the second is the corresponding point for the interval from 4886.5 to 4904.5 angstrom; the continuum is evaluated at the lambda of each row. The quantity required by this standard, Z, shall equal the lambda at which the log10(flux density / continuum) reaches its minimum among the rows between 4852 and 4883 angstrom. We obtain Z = 4854.50 angstrom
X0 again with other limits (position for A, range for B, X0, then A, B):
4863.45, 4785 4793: -50.1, 2.742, 3.02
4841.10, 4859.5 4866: -49.9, 2.99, 2.82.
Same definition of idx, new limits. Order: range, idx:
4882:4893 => 72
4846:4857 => 69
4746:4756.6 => 71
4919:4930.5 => 76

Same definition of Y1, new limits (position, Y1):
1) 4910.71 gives 3.202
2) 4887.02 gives 3.036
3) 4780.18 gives 3.326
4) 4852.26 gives 2.763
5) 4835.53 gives 3.144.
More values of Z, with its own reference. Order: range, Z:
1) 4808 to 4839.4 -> 4838.87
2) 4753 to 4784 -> 4757.12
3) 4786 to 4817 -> 4807.78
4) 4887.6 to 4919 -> 4917.50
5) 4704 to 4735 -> 4715.68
